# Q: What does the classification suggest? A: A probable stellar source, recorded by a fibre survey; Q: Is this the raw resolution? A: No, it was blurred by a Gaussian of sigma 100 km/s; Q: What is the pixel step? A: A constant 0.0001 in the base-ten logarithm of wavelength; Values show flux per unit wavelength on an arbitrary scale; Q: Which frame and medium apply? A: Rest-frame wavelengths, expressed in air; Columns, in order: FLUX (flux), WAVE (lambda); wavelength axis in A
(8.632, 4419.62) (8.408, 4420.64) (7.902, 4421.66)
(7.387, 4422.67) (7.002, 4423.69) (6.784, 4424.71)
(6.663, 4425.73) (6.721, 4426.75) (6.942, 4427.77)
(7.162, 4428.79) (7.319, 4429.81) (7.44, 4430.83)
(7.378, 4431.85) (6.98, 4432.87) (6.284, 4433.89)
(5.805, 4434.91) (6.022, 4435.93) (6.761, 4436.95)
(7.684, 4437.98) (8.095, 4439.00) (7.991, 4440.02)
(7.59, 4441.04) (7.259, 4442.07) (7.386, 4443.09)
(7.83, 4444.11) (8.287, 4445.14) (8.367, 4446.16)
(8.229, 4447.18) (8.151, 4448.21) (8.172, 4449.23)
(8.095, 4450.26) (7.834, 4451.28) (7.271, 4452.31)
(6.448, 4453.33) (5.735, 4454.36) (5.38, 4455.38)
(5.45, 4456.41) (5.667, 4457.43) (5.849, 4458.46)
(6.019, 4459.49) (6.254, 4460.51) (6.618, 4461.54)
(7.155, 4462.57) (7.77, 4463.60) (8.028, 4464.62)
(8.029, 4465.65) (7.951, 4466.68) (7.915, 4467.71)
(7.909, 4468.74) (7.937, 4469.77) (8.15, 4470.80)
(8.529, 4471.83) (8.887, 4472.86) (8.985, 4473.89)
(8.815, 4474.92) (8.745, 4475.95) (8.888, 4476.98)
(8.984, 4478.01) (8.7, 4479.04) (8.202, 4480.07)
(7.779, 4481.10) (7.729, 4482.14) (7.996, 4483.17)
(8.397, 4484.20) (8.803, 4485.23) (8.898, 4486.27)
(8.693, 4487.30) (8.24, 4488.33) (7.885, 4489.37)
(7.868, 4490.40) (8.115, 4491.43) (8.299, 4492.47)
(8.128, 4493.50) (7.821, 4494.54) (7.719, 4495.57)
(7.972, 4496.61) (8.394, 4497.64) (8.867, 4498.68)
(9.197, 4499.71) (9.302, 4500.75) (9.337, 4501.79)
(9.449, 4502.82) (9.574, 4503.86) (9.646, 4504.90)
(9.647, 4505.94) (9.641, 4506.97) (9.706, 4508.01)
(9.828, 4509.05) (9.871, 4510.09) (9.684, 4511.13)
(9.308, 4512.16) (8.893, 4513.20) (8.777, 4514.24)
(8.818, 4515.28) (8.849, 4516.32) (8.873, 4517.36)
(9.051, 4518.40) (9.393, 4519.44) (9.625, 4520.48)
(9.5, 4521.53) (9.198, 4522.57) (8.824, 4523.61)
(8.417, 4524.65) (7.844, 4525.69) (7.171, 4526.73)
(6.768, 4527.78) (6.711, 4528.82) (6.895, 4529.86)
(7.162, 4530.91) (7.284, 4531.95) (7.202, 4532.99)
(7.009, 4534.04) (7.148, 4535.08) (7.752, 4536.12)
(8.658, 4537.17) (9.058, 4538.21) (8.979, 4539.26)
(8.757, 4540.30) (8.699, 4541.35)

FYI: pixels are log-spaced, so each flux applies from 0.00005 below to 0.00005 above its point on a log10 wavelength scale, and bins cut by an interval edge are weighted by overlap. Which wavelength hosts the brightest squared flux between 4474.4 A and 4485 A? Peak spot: 4478.01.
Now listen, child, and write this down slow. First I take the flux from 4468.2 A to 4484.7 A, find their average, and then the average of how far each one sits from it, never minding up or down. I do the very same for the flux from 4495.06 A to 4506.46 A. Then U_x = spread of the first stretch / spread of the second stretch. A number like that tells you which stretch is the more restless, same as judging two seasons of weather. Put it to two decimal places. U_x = 0.72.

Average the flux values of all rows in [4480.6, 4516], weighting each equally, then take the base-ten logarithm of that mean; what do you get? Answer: 0.94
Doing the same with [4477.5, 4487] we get 0.92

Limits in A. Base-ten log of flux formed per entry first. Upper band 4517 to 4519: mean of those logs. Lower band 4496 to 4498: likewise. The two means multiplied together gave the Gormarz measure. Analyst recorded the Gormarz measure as 0.87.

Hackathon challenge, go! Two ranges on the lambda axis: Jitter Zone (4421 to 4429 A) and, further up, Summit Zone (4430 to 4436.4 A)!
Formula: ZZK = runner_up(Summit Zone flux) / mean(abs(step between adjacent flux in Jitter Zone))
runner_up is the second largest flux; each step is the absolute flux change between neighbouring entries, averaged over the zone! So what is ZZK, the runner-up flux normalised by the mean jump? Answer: 30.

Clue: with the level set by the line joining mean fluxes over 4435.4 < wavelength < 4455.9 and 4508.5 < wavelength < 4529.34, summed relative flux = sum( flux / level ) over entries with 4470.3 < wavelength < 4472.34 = 2.11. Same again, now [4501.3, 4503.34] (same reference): 2.22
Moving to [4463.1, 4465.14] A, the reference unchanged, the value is 2.03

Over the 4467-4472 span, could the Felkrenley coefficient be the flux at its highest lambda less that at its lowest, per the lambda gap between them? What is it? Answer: 0.15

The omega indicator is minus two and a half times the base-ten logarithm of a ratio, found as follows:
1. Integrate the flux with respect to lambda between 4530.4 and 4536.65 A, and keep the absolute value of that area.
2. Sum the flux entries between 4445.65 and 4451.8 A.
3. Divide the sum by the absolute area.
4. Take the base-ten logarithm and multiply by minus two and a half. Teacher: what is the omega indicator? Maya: -0.1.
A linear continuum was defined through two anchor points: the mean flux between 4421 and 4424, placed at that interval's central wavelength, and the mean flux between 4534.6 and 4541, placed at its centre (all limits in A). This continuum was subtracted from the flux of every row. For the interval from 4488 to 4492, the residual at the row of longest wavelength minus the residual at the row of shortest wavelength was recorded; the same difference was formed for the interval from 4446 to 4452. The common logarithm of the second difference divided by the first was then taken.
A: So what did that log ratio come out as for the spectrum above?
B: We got 0.58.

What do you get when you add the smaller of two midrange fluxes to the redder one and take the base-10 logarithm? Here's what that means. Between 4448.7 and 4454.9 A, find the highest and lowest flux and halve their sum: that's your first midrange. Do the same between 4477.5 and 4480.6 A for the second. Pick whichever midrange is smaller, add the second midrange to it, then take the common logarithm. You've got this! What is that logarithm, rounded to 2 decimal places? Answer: 1.19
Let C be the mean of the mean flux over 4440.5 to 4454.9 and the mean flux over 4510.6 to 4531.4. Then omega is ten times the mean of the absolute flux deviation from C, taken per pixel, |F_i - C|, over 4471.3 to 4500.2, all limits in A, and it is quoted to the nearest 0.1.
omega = 4.8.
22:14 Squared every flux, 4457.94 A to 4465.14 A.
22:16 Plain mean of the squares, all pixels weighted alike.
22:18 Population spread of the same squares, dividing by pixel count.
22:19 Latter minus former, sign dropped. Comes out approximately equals 36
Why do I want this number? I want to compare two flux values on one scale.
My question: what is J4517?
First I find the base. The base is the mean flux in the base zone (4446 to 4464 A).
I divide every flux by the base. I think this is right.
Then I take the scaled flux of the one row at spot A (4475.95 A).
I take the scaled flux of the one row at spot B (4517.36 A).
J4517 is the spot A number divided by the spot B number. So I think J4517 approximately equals 0.99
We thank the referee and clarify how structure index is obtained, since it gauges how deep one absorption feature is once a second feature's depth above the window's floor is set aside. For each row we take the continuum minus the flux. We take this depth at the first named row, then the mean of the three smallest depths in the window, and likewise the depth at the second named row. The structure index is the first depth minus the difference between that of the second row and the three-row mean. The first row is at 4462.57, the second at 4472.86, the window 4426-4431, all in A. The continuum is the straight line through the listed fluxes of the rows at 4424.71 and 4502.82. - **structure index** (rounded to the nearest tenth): 1.0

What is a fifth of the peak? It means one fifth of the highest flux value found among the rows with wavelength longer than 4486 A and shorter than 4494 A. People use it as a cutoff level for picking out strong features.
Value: 1.78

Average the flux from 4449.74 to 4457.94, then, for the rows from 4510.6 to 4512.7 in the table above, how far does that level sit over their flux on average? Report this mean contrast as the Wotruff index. -3.01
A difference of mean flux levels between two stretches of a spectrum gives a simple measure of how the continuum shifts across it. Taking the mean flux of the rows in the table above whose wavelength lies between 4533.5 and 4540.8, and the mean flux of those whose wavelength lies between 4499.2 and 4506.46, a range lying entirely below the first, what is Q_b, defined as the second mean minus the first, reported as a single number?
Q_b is 1.3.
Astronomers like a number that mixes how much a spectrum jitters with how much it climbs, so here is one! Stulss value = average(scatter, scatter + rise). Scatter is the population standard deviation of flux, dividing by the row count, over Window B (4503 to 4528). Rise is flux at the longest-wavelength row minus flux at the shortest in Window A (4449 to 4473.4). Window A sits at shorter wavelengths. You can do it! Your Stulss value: 1.1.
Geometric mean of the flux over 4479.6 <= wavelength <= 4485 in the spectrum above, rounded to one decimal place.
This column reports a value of 8.0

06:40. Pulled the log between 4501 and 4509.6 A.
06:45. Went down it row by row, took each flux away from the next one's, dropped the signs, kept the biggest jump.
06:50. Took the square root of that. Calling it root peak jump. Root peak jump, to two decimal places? 0.35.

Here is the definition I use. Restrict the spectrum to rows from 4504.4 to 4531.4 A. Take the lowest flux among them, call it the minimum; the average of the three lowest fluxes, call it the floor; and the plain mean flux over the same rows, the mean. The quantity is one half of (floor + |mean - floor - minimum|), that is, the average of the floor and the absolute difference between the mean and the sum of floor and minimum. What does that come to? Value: 5.8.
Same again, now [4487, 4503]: 7.4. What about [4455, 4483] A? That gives 4.4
